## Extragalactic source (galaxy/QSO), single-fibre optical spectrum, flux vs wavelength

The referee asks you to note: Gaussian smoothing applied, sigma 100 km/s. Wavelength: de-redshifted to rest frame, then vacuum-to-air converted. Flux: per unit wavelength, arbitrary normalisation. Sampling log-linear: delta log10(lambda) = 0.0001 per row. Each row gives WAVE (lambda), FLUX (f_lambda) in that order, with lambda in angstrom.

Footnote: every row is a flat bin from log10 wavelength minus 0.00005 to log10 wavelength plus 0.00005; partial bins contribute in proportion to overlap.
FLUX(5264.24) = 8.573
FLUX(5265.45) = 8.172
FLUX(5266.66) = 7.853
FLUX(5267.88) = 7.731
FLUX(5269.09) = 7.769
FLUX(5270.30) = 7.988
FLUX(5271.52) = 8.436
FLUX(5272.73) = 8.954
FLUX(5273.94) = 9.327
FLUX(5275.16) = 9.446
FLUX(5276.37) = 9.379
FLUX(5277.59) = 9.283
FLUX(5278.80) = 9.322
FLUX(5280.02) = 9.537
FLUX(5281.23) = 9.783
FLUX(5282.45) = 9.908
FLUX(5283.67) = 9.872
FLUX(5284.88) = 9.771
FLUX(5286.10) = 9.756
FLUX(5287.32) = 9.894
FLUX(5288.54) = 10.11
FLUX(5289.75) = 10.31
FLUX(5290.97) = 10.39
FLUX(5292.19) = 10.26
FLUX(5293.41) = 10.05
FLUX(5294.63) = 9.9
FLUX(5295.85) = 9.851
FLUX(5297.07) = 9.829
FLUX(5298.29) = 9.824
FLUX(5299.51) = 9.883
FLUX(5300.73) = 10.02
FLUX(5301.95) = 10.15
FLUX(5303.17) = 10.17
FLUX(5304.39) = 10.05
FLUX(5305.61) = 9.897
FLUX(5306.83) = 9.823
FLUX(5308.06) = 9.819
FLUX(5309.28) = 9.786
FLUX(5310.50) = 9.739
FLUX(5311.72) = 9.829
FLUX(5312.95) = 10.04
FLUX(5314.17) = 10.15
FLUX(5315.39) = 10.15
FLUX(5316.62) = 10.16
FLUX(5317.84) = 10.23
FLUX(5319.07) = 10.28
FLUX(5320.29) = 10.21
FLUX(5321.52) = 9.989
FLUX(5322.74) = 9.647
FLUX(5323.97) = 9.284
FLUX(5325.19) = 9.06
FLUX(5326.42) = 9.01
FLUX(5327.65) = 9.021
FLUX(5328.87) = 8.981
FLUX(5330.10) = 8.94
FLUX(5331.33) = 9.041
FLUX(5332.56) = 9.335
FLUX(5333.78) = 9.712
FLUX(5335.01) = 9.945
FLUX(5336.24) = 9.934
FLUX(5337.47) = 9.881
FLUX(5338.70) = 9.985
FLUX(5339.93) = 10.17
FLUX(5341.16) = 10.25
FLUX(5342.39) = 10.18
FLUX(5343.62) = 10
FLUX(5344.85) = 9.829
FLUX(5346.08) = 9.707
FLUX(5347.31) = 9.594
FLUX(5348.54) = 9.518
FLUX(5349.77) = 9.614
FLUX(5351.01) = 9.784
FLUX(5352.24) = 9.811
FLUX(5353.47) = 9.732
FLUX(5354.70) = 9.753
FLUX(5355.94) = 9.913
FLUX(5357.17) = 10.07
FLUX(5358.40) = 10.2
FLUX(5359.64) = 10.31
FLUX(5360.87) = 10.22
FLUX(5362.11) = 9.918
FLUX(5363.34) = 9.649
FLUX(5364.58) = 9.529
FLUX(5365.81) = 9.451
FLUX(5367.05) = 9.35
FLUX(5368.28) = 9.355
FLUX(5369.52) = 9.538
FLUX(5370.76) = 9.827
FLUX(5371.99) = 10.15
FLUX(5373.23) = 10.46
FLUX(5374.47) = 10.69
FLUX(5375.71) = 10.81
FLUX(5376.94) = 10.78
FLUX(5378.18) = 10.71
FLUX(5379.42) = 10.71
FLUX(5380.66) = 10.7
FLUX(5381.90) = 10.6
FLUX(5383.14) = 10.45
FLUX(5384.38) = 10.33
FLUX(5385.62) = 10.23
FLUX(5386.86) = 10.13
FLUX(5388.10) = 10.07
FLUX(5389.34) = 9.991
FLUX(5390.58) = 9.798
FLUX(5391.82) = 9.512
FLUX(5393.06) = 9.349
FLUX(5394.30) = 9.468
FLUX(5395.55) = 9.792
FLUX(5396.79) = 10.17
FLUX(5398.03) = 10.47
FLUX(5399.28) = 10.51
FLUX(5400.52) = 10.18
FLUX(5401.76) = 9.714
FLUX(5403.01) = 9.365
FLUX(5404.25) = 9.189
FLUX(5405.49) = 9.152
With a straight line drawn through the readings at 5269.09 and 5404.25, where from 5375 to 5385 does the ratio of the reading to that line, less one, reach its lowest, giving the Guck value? 5384.38 angstrom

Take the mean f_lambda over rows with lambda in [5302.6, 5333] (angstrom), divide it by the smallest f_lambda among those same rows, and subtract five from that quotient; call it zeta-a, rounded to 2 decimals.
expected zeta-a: -3.91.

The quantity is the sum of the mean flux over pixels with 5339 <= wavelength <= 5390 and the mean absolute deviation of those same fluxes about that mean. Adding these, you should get 10.4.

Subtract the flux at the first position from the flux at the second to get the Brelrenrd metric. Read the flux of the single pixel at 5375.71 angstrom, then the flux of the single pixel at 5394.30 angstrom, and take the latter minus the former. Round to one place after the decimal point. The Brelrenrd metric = -1.3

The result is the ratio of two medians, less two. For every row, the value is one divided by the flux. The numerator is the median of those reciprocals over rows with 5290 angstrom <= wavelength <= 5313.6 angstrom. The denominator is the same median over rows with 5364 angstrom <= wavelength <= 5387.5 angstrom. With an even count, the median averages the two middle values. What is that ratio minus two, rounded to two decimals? -0.96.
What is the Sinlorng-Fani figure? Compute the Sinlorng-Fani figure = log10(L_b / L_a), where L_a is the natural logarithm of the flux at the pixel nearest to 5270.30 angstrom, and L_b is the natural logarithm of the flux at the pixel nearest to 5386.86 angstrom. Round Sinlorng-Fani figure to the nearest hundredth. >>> 0.05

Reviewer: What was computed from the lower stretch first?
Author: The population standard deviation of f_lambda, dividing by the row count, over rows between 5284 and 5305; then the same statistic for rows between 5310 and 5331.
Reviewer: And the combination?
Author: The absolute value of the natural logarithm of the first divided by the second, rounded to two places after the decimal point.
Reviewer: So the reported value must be 0.98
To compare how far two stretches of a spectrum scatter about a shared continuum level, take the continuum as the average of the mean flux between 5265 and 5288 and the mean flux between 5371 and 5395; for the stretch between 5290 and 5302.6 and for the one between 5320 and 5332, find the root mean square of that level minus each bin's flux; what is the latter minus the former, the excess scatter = 0.16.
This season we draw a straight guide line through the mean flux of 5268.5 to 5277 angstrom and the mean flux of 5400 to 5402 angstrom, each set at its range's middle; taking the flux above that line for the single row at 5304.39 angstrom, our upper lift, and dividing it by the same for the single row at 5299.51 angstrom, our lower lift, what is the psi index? 1.14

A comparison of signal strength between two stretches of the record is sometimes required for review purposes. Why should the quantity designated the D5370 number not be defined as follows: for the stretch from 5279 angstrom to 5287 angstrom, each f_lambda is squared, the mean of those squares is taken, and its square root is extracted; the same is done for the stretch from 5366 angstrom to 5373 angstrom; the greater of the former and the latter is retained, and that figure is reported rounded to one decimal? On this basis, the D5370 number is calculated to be 9.8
